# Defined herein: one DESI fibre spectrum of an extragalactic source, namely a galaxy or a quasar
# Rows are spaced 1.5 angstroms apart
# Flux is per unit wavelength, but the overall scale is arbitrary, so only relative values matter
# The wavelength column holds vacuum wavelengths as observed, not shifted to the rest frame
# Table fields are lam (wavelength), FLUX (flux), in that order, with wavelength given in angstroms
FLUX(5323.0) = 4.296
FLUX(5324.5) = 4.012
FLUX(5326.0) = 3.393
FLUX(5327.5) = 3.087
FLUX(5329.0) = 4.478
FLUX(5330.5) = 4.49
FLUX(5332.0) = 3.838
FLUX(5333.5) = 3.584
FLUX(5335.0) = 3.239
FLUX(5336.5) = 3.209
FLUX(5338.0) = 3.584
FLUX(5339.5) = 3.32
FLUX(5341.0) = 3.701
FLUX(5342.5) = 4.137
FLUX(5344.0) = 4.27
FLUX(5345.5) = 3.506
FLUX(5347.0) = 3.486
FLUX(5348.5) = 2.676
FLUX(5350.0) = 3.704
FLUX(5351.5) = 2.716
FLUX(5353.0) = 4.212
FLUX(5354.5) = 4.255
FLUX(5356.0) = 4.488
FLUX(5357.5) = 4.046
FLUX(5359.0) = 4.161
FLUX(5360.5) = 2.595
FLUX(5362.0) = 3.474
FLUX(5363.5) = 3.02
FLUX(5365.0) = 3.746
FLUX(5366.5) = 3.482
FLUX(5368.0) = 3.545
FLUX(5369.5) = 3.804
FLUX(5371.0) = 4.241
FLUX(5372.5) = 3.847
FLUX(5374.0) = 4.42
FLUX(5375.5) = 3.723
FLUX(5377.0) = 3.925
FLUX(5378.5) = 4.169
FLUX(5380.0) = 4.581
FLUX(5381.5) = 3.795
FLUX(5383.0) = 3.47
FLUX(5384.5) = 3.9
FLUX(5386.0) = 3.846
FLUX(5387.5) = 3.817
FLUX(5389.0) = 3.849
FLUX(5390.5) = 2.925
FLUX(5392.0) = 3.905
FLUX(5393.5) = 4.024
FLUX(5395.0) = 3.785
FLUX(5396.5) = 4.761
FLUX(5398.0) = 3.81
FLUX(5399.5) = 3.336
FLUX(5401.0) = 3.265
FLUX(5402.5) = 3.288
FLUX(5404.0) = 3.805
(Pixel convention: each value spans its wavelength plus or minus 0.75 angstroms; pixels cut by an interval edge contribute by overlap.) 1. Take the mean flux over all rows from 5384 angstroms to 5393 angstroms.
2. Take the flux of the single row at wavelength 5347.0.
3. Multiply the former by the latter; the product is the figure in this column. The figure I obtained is 12.9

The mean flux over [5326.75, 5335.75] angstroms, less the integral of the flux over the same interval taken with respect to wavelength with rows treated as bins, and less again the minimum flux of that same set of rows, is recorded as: -33.4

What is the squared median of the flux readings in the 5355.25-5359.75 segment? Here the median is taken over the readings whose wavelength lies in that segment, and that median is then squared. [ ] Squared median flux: 17.3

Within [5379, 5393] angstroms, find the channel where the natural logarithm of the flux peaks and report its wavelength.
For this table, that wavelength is 5380.0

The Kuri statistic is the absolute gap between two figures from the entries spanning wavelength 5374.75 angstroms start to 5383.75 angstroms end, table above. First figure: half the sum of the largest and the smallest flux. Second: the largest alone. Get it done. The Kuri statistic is 0.6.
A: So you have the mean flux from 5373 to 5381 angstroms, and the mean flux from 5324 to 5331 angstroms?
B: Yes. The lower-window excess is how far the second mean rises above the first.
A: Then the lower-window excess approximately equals -0.3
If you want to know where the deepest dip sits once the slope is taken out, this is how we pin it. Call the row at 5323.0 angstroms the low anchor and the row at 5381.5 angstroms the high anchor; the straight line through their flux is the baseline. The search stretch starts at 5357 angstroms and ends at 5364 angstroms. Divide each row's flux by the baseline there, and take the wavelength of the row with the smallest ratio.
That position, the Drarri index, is 5360.5 angstroms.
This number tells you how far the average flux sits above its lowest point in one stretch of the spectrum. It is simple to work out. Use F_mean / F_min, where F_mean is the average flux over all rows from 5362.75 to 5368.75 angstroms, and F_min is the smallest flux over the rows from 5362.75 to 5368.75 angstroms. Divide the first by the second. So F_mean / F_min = 1.14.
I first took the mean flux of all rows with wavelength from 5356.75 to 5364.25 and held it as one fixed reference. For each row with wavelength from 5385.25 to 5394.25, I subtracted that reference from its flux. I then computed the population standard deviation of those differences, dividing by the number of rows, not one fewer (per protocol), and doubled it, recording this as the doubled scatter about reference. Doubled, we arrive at 0.73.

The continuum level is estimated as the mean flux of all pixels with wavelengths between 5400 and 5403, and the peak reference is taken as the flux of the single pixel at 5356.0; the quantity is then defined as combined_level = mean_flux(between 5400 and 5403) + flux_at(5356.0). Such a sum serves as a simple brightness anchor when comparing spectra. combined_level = 7.8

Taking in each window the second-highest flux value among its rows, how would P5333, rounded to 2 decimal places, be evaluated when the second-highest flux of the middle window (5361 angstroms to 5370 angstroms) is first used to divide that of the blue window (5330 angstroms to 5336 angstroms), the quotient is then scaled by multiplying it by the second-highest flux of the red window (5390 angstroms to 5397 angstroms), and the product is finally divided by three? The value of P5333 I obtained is 1.37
